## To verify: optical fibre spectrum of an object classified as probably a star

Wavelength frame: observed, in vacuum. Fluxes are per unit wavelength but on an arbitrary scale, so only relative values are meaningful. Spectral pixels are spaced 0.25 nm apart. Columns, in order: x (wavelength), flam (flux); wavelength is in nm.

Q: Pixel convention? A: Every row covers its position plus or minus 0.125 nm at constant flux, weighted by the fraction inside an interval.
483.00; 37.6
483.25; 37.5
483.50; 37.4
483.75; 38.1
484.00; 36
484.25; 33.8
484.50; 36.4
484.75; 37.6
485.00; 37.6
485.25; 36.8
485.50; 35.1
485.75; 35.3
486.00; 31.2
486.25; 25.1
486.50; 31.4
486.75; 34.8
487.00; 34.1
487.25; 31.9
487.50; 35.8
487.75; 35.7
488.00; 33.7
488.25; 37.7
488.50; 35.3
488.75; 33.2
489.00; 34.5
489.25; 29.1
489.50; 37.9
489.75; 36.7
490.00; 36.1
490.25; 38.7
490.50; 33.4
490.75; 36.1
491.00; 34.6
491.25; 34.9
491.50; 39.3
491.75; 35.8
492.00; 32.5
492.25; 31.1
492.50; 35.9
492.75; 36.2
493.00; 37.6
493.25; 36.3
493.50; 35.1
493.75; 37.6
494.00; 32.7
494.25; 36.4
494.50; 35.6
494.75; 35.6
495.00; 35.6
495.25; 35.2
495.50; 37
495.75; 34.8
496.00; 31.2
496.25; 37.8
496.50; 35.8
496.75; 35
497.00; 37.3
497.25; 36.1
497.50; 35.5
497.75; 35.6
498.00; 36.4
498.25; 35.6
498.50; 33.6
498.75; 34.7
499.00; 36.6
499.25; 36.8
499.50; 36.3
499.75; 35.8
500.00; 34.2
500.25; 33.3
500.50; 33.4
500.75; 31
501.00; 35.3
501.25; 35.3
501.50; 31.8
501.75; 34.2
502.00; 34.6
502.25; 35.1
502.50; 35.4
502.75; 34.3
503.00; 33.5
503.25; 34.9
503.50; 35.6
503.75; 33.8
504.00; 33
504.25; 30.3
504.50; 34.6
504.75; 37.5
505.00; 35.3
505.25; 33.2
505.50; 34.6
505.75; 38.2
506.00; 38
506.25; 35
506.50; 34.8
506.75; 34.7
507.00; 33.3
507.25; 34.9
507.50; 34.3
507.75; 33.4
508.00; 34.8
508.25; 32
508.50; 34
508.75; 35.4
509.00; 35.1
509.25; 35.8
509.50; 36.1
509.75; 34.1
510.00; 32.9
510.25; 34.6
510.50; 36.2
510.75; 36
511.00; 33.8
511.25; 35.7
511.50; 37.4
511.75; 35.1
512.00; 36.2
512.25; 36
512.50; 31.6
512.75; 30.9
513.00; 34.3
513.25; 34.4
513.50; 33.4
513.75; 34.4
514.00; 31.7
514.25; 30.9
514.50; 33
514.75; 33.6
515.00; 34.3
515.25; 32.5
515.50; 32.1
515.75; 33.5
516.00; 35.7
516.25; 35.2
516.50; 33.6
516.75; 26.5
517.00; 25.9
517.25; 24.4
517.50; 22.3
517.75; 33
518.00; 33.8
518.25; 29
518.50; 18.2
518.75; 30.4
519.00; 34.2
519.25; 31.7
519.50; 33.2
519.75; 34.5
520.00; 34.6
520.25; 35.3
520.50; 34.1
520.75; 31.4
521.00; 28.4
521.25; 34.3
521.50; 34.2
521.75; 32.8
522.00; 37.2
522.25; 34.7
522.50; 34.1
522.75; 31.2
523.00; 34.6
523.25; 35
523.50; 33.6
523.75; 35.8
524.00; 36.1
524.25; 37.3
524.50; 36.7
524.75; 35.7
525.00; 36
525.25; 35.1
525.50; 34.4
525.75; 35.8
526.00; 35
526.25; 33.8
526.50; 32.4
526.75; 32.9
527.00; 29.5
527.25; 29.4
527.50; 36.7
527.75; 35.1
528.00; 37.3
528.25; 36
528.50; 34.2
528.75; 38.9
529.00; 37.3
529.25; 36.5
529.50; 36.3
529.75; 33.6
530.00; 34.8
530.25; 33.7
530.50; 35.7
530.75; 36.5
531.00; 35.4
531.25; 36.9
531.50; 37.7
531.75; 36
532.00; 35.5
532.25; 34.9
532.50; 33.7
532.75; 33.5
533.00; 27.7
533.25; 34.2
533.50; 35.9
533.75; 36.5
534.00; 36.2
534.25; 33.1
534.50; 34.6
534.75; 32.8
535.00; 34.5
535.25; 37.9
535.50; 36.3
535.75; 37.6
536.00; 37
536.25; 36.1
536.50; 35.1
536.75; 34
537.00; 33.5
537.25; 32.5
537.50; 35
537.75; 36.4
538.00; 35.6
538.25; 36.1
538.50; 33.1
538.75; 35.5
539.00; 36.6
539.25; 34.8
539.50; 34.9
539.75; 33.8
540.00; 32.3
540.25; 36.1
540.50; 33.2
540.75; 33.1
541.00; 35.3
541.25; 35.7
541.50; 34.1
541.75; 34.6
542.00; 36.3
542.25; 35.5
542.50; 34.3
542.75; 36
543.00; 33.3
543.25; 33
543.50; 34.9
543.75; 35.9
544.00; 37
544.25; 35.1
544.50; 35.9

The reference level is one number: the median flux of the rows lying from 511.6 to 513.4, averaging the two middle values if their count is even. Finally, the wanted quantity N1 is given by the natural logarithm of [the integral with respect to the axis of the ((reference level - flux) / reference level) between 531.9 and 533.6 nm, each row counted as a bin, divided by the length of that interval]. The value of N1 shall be -3.7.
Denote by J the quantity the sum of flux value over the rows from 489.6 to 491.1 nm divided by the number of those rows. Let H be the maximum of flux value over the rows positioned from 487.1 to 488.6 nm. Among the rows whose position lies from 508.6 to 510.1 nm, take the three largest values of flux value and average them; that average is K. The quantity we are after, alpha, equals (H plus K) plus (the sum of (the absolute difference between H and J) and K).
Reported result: 111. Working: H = 37.7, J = 35.9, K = 35.8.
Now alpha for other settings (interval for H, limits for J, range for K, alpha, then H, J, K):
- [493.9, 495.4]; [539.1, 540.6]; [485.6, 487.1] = 108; 36.4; 34.2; 34.7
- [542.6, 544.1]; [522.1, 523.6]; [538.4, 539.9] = 111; 37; 33.9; 35.7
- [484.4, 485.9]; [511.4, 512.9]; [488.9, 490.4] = 116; 37.6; 34.5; 37.8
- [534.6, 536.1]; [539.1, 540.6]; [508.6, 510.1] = 113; 37.9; 34.2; 35.8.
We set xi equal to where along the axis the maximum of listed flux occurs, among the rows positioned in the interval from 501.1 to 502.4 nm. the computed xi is 501.25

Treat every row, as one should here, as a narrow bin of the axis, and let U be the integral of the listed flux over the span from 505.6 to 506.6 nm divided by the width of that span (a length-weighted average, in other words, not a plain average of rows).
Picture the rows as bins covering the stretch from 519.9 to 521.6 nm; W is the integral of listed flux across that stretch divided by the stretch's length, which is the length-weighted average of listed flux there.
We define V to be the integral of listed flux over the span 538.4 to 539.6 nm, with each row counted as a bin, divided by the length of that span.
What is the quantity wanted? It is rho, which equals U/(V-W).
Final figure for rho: 20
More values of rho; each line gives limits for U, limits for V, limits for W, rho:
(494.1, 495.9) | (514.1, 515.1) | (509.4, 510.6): -19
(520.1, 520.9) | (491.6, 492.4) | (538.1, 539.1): -18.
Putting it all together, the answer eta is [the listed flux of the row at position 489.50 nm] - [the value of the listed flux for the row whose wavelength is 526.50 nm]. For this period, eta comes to 5.5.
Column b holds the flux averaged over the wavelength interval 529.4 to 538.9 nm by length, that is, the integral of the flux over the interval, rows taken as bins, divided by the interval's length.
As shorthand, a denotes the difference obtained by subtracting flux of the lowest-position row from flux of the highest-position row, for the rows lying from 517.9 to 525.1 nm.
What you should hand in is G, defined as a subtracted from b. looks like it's 32.8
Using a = 2.2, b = 35.0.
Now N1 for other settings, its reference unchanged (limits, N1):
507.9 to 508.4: -3.5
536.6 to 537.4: -3.6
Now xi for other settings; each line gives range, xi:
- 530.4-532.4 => 531.50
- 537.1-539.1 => 539.00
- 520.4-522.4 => 522.00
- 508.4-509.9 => 509.50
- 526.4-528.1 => 528.00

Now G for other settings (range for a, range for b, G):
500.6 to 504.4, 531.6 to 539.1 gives 35.6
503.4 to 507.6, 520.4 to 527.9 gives 35.4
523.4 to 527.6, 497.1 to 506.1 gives 31.7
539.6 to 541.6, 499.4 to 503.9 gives 34.0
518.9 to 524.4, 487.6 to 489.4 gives 31.1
